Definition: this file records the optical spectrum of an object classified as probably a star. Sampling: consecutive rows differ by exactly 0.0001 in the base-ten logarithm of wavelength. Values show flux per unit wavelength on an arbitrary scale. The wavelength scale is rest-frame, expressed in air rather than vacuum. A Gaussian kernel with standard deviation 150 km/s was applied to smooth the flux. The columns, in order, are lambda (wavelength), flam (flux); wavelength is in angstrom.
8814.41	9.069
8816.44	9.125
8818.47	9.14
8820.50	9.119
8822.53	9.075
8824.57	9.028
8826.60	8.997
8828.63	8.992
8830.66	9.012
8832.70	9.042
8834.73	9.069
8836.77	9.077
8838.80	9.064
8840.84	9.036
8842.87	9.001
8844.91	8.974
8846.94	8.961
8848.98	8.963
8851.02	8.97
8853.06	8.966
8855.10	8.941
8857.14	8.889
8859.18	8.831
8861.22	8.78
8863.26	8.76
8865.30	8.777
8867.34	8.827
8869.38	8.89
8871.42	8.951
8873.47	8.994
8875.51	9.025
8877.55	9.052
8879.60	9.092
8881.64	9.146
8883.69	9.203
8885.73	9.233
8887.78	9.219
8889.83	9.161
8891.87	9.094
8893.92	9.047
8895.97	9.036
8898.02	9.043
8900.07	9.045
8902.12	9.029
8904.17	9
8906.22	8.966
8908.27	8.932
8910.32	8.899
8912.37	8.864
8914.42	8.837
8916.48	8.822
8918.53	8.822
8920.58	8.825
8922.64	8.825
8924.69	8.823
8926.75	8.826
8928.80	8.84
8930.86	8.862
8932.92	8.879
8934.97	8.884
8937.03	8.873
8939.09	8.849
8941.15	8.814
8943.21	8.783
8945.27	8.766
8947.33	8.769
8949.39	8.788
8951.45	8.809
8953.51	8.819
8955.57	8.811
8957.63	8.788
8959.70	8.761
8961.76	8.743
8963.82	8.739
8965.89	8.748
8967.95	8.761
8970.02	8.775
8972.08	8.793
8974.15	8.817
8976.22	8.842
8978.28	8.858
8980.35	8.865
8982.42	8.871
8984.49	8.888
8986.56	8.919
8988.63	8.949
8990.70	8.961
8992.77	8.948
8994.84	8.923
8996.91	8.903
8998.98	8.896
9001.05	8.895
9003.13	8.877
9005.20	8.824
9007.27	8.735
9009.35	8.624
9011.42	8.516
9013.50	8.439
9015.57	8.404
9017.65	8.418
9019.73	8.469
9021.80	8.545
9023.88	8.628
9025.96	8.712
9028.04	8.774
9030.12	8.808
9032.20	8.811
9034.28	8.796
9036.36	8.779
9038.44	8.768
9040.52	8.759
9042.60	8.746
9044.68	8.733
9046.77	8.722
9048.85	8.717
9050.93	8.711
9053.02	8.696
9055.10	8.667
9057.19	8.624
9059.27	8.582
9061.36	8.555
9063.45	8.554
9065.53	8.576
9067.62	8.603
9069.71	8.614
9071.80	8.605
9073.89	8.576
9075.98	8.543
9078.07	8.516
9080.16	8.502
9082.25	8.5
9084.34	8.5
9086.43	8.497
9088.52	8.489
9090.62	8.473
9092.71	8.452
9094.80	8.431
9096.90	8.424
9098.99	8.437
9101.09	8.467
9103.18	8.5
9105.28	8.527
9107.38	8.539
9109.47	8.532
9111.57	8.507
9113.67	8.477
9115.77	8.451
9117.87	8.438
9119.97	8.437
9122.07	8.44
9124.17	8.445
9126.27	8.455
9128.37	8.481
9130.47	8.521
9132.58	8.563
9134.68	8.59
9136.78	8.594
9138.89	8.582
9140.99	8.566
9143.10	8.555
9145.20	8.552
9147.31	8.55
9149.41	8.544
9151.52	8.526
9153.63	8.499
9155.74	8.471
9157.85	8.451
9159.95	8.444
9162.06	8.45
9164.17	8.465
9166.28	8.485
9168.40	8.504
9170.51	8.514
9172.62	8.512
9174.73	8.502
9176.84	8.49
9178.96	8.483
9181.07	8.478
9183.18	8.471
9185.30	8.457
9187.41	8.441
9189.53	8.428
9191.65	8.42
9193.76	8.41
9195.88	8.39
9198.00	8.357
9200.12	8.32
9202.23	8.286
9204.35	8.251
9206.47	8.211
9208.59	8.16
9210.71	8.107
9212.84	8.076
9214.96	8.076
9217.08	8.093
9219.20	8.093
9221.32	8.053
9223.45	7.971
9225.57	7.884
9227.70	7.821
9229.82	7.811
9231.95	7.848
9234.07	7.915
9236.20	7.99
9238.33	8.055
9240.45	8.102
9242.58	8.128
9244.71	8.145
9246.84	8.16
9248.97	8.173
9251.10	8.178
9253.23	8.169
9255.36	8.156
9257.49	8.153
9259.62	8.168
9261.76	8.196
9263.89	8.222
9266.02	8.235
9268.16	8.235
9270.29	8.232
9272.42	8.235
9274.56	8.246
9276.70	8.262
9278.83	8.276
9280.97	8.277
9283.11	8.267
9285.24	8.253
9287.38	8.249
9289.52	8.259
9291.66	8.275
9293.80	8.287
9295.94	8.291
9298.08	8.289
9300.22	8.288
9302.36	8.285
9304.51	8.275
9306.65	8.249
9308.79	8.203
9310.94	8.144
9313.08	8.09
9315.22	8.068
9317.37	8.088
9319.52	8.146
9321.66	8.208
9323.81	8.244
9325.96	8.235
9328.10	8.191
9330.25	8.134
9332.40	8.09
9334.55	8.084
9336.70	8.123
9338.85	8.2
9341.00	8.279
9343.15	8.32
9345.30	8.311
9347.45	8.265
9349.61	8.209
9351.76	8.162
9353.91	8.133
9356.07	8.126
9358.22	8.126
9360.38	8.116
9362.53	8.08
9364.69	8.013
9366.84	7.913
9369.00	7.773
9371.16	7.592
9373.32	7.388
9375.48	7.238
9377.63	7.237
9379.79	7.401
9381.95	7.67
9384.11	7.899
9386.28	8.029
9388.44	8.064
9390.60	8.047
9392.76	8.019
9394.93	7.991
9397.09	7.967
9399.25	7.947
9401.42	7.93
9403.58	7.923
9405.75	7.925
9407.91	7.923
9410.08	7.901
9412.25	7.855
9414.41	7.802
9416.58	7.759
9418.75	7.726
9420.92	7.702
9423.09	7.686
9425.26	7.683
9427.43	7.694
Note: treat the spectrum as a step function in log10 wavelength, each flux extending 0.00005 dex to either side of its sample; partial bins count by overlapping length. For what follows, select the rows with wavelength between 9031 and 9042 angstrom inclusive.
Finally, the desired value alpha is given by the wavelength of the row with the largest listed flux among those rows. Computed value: 9032.20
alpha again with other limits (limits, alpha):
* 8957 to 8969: 8957.63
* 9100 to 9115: 9107.38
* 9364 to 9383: 9364.69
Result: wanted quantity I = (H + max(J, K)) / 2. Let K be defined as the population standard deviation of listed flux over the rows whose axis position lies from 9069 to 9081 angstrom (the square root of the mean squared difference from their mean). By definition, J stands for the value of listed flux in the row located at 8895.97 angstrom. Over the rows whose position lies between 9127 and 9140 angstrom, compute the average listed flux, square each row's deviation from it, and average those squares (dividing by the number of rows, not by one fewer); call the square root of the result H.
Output 4.54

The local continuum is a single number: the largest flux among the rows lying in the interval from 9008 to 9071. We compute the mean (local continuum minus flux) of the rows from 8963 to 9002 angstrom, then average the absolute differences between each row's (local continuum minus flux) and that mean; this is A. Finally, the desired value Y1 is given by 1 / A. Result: 17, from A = 0.058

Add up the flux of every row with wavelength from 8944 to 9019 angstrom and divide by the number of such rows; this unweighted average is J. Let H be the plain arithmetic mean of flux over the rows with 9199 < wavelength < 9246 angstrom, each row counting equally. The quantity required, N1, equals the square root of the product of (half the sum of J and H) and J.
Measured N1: 8.6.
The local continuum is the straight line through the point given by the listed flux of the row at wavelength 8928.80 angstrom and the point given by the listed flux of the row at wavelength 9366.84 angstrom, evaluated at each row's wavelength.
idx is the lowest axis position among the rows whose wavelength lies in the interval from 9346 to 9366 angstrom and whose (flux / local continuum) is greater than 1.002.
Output 9347.45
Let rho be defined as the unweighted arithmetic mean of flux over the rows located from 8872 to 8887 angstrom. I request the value 9.1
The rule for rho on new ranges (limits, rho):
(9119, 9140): 8.5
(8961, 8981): 8.8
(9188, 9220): 8.2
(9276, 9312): 8.3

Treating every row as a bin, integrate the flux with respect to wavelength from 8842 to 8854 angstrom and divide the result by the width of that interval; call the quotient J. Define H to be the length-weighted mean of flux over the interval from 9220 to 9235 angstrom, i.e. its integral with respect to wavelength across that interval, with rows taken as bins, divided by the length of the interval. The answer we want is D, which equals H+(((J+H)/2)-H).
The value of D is 8.4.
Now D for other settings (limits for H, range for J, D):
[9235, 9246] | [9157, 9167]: 8.3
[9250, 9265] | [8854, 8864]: 8.5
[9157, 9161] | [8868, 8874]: 8.7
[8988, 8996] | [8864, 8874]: 8.9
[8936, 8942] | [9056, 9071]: 8.7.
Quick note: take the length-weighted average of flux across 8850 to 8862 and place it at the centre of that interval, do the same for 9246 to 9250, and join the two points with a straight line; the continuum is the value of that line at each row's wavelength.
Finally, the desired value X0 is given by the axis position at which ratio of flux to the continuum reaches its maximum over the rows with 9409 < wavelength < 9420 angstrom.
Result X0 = 9410.08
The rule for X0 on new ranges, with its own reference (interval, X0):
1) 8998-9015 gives 9001.05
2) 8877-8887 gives 8885.73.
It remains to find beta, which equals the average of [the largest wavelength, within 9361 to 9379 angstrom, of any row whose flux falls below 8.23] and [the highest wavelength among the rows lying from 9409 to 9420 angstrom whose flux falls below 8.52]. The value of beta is 9398.2 angstrom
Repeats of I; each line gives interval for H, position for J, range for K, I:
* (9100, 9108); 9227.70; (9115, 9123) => 3.92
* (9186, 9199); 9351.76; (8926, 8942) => 4.09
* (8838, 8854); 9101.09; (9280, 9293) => 4.25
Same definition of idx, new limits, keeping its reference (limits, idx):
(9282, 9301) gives 9283.11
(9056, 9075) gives 9057.19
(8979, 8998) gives 8980.35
